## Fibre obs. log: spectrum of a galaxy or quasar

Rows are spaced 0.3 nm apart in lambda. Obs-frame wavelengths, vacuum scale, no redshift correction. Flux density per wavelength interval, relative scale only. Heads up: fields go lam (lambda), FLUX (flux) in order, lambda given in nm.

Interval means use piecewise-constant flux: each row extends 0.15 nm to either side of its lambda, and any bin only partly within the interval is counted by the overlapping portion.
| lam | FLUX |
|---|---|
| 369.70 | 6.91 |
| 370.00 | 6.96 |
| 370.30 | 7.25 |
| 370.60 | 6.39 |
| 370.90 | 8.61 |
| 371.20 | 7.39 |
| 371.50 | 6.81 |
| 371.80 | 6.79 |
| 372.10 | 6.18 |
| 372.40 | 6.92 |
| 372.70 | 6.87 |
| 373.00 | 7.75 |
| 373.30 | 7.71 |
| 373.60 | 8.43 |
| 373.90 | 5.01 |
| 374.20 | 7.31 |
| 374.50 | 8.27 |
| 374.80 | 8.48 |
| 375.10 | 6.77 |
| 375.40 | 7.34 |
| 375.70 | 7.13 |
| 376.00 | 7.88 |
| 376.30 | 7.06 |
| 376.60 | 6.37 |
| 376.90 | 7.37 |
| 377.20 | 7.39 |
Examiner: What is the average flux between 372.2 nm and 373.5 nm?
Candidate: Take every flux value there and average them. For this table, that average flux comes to 7.3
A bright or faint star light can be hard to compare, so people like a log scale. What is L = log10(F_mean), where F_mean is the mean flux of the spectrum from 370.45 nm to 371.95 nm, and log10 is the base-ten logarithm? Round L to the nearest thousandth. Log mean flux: 0.857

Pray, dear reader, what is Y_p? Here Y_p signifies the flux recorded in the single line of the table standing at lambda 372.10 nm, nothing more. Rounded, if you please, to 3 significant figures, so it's 6.18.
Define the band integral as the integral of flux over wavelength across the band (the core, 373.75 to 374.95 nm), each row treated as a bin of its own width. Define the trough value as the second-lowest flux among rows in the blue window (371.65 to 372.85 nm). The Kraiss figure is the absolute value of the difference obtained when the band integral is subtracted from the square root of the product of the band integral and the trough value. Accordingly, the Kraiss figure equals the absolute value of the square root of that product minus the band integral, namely 1.0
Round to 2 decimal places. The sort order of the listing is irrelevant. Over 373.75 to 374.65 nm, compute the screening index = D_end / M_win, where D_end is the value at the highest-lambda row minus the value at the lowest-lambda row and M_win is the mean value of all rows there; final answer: 0.47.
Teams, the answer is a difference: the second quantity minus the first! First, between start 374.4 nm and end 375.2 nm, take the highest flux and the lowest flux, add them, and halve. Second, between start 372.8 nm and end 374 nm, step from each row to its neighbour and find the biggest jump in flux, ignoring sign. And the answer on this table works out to -4.2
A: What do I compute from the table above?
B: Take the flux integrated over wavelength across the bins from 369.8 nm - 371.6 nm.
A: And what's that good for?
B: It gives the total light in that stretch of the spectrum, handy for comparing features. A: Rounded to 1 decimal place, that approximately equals 13.0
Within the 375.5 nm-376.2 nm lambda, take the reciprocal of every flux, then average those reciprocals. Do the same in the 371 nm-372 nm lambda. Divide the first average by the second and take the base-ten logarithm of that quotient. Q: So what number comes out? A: -0.03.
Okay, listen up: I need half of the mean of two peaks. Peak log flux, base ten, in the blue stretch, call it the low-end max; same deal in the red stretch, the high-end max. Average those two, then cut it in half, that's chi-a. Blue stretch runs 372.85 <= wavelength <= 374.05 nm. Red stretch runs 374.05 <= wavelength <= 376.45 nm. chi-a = 0.464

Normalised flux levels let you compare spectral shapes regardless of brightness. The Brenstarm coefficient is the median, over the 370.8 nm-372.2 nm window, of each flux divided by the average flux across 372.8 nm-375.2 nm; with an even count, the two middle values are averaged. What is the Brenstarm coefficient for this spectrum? 0.91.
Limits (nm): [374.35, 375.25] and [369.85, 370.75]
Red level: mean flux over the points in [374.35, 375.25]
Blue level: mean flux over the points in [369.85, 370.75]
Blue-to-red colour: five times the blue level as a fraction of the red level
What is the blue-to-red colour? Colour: 4.4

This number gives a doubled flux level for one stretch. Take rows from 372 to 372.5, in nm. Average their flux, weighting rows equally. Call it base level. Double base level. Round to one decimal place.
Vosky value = 13.1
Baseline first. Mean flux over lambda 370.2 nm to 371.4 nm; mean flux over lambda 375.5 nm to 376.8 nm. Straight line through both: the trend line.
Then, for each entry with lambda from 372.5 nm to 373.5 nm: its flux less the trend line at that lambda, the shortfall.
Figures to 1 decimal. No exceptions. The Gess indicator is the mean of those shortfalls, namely 0.2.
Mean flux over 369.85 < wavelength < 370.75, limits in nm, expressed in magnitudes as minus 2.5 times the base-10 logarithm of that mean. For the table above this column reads -2.09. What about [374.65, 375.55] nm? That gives -2.19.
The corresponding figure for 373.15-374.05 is -2.12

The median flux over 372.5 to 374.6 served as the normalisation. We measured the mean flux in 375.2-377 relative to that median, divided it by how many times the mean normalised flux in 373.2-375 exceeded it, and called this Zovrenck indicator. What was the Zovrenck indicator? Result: 0.89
